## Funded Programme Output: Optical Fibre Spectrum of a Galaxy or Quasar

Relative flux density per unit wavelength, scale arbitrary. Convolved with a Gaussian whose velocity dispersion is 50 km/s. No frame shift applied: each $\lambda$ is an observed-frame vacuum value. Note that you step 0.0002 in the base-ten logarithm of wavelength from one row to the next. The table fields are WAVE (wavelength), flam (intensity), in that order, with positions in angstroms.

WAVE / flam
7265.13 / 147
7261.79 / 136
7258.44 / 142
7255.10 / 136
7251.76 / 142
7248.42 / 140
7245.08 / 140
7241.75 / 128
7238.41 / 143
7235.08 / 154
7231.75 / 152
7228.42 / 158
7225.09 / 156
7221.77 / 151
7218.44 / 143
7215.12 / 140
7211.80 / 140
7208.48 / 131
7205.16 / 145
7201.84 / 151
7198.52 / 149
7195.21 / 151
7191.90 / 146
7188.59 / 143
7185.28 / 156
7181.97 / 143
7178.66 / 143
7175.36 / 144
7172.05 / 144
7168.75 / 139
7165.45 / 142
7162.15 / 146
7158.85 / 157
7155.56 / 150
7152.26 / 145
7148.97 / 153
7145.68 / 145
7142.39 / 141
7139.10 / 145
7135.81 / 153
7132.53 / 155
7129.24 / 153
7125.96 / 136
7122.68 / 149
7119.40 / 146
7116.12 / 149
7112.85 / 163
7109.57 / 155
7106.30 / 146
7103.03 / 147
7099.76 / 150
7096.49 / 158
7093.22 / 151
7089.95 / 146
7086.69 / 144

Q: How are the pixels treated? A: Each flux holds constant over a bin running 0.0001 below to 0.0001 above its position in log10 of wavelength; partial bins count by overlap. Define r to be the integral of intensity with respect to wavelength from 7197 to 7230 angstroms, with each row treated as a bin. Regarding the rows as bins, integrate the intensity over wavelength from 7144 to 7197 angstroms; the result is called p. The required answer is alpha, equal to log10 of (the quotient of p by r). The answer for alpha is 0.21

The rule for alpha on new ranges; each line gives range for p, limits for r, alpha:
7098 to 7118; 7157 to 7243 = -0.62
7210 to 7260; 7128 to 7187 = -0.08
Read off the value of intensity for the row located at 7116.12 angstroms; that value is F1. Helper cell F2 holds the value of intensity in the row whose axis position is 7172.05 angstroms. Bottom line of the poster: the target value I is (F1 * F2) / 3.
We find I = 7152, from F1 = 149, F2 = 144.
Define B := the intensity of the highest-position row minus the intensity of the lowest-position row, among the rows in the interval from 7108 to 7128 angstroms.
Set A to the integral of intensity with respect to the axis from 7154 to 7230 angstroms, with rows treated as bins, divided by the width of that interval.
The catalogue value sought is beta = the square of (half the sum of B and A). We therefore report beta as 4059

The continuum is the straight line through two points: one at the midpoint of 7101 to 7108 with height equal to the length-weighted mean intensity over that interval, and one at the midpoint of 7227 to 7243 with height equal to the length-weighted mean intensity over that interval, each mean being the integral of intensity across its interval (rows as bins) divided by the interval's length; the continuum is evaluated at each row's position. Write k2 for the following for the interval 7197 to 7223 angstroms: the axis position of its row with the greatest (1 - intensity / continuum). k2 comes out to 7208.48 angstroms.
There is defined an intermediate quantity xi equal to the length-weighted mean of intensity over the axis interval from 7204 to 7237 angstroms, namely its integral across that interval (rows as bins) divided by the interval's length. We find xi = 147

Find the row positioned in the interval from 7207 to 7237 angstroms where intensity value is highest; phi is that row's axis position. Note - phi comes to 7228.42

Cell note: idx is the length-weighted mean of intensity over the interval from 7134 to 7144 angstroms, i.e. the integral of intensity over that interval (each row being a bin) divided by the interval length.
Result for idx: 147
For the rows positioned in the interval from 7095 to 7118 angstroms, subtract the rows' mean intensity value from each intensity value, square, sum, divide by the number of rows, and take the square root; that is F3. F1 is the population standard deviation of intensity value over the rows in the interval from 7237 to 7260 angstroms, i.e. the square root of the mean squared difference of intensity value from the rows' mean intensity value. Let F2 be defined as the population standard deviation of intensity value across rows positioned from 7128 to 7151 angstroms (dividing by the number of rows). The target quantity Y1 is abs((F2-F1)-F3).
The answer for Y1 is 5.63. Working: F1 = 4.9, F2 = 5.1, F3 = 5.8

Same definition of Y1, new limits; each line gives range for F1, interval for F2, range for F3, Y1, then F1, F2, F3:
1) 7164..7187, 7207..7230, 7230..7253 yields 3.91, 5.0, 9.1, 8.0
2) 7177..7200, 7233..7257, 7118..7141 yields 3.43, 4.6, 7.2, 6.1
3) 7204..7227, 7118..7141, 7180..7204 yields 5.86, 7.5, 6.1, 4.4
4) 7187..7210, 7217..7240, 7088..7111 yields 5.23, 6.4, 5.5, 4.3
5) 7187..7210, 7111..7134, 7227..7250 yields 8.28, 6.4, 7.7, 9.6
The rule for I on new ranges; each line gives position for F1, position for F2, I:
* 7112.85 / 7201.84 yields 8204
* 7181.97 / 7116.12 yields 7102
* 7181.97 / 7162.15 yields 6959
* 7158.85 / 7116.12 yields 7798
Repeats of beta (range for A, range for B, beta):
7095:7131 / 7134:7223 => 5488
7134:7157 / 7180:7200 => 5888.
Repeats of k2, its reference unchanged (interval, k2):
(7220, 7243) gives 7241.75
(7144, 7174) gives 7168.75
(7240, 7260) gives 7241.75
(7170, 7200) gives 7188.59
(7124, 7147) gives 7125.96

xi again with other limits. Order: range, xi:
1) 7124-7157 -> 148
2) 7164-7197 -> 145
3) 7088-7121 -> 151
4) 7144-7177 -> 146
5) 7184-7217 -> 145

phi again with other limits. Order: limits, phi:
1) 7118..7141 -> 7132.53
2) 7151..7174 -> 7158.85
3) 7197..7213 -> 7201.84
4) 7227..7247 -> 7228.42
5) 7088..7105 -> 7096.49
